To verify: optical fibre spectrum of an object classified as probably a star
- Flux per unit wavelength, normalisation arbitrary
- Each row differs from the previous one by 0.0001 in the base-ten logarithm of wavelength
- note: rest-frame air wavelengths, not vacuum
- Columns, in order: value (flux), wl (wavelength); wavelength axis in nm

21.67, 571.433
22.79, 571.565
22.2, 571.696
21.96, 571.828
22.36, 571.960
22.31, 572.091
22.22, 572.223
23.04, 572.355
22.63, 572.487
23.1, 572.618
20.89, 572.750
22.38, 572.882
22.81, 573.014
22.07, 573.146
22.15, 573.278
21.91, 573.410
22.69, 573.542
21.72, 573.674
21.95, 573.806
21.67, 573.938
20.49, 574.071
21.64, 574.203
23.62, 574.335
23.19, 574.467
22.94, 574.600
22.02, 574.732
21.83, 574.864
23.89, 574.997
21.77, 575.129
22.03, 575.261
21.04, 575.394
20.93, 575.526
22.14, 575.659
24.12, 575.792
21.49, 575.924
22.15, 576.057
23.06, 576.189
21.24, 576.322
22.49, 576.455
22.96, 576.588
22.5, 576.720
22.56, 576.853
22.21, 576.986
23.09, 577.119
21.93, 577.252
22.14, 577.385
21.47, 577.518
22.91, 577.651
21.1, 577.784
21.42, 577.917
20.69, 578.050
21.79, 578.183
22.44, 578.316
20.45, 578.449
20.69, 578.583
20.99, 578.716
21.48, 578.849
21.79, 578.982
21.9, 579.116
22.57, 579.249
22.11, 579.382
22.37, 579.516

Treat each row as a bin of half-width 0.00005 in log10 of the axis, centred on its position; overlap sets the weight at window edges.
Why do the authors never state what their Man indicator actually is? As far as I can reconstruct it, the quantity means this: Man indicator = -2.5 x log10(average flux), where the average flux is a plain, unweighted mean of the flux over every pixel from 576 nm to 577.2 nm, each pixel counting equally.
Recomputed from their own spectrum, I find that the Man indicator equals -3.38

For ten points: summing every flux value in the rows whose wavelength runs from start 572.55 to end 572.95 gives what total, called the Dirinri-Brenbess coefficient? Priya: 66.4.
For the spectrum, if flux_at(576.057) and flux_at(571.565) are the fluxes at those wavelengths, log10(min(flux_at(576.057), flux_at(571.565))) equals 1.345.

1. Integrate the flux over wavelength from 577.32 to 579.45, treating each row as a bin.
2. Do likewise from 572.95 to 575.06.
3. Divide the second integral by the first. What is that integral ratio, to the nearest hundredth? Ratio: 1.02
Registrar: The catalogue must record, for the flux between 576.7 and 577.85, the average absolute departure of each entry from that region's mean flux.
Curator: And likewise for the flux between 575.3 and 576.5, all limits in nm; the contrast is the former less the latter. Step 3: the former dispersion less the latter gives -0.31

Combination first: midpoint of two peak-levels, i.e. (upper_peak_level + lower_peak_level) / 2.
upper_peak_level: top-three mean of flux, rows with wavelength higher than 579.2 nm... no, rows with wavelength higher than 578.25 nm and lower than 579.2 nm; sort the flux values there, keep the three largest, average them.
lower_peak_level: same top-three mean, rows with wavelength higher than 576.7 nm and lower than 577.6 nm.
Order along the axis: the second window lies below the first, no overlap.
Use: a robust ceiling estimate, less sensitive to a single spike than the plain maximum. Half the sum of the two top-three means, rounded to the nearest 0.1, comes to 22.4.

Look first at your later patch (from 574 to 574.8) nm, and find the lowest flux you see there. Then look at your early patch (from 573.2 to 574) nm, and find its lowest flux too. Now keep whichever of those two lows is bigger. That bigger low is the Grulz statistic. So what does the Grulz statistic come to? 21.7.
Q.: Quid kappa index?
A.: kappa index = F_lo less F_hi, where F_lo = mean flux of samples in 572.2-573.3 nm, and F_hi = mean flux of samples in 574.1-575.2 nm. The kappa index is -0.2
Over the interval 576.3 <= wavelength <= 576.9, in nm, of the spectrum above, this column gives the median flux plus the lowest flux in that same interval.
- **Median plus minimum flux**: 43.7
